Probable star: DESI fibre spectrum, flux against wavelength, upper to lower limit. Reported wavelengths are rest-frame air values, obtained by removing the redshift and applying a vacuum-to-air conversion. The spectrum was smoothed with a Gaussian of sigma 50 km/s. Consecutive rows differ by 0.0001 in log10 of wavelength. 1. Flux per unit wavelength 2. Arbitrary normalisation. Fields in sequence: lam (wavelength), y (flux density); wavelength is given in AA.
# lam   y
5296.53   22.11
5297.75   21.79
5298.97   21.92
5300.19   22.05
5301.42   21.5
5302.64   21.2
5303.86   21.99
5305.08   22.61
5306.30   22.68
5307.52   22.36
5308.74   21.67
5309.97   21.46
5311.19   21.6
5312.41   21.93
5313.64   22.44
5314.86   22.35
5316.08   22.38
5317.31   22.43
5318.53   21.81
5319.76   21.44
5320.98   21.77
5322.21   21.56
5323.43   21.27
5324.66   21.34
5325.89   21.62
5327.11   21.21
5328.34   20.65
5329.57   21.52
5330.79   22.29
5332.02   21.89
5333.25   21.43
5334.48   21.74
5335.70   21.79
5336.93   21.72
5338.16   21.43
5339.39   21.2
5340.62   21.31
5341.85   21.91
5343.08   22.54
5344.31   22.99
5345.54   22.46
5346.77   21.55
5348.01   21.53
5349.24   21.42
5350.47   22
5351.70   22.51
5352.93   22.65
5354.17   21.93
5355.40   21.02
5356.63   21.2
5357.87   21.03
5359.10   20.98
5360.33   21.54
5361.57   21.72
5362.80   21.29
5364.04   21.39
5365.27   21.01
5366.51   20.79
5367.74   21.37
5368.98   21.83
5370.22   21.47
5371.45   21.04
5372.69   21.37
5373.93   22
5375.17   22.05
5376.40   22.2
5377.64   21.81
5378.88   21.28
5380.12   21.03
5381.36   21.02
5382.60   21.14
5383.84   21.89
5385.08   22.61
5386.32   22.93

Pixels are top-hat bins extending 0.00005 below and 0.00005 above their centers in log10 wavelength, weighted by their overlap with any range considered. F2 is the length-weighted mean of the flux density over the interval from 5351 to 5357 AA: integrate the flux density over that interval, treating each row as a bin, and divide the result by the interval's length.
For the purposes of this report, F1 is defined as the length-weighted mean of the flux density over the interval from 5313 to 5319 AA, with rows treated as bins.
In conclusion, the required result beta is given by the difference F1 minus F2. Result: 0.4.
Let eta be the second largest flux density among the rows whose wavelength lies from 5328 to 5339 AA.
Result 21.89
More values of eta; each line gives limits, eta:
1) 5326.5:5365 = 22.65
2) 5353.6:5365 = 21.72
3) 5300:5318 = 22.61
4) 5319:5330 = 21.62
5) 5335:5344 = 21.91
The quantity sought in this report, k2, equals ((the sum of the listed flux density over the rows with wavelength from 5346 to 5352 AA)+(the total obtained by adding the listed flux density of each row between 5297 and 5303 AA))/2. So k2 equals 109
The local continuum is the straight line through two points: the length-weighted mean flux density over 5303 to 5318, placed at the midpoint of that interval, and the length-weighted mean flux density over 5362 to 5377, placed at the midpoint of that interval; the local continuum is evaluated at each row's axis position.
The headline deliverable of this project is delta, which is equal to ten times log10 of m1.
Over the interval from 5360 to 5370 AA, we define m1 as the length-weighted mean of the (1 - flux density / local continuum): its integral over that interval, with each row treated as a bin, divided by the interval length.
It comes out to -21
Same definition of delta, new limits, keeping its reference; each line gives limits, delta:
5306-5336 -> -19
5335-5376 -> -34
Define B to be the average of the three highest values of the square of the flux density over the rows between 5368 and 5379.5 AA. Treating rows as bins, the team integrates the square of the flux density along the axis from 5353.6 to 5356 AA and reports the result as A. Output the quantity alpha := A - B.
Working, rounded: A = 1108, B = 488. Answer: 620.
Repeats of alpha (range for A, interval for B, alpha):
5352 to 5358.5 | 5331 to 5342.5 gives 2560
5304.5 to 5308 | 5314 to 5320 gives 1282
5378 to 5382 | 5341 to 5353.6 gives 1272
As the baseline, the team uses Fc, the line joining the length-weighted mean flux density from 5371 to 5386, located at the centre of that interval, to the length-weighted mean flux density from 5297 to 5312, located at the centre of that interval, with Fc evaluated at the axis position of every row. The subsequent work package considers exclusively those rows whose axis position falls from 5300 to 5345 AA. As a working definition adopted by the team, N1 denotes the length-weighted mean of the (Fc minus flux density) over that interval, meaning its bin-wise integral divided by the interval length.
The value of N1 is 0.03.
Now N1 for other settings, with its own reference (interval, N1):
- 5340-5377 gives 0.04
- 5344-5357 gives -0.18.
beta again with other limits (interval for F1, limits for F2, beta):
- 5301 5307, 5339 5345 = 0.0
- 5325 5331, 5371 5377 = -0.3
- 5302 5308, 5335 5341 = 0.7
